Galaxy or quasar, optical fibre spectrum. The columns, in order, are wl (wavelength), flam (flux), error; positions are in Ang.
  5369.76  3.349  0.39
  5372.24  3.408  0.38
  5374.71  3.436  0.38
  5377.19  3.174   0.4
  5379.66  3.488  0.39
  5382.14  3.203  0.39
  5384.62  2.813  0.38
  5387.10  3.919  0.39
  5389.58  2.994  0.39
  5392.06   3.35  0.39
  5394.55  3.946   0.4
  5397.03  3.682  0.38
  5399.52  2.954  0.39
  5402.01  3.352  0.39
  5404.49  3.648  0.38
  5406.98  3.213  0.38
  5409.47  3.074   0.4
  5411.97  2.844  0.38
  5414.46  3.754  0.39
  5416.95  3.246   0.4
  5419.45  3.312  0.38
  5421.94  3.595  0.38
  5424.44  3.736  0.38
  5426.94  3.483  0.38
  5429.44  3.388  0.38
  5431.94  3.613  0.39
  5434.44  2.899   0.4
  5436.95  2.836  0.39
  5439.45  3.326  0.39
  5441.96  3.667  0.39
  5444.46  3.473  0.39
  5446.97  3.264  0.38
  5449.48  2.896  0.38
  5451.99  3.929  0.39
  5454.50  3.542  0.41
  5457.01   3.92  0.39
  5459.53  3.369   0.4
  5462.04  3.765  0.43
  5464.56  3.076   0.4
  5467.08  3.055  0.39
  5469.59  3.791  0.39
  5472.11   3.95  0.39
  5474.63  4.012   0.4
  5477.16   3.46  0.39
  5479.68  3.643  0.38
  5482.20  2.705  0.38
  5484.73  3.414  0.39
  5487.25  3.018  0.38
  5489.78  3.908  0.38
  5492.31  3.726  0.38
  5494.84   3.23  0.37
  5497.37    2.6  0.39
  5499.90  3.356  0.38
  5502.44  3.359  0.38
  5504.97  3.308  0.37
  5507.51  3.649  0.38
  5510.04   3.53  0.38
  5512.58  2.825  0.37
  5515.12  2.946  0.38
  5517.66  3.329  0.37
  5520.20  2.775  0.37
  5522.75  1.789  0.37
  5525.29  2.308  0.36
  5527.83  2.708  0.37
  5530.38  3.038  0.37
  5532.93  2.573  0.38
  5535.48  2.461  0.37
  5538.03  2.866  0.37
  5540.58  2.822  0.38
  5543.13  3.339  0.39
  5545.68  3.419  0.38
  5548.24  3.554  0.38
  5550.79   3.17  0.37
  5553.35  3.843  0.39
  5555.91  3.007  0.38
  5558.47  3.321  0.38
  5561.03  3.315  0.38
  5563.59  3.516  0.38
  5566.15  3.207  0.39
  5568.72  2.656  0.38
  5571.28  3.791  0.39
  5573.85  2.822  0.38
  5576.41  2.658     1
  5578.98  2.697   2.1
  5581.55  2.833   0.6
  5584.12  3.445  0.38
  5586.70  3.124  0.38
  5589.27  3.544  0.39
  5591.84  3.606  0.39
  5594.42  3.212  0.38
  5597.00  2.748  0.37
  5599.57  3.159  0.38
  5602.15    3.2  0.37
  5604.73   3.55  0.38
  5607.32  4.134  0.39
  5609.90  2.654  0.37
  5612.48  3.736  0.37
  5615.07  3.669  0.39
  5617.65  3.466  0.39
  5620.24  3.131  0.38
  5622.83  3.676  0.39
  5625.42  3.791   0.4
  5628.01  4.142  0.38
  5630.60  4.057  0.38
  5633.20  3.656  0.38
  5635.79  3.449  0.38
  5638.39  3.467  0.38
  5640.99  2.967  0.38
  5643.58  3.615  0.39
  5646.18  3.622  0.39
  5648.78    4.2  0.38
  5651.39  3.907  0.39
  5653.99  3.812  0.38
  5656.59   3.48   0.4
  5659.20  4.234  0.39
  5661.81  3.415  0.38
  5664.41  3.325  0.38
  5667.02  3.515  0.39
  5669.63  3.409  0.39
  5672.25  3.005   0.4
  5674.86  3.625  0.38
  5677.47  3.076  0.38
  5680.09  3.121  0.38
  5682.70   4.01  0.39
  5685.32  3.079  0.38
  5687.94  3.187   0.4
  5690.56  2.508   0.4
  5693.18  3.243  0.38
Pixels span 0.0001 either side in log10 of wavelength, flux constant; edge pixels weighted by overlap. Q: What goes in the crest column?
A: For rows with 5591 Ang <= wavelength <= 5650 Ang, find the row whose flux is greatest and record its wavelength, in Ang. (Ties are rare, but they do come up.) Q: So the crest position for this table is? 5648.78 Ang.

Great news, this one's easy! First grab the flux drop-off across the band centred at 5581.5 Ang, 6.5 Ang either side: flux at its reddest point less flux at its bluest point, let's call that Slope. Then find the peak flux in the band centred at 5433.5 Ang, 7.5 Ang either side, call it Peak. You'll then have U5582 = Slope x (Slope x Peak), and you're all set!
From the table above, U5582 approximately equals 0.8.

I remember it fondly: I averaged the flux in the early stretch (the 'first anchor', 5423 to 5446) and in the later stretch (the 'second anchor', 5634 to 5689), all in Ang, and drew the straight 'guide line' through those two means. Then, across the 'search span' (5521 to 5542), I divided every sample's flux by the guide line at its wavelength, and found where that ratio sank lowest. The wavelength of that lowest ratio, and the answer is 5522.75 Ang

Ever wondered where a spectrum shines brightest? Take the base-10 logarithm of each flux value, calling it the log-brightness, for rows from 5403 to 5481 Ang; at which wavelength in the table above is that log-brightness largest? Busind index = 5474.63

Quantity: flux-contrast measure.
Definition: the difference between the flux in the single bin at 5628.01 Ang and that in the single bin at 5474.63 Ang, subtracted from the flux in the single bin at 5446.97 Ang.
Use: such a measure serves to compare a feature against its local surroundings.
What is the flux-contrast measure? 3.13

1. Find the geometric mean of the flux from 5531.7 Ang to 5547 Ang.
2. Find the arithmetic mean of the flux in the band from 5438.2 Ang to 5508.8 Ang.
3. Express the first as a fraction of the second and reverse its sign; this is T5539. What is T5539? -0.84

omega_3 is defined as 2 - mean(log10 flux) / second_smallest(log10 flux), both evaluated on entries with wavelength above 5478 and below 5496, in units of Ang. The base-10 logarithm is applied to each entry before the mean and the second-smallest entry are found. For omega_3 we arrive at 0.90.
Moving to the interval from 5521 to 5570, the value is 0.71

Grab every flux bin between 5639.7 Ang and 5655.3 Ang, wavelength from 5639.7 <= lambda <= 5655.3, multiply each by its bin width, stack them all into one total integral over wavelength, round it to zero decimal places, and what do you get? 58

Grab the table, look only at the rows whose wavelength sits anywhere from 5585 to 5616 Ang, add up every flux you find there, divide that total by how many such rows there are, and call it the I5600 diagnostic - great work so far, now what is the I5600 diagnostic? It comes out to 3.4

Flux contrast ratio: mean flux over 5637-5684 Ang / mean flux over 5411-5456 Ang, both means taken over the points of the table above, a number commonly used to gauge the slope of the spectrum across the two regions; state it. 1.05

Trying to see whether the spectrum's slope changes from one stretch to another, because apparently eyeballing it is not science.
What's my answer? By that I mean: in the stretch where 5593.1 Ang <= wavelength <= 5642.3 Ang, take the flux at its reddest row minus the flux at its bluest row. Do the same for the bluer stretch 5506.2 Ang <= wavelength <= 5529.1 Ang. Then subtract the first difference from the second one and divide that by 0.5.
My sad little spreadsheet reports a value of -1.4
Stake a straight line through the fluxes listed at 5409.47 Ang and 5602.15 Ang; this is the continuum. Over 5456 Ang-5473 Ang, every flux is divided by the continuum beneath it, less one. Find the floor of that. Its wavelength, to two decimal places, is 5467.08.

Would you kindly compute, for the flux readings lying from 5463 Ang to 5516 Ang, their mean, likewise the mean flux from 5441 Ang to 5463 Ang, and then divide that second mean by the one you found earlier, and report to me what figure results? 1.05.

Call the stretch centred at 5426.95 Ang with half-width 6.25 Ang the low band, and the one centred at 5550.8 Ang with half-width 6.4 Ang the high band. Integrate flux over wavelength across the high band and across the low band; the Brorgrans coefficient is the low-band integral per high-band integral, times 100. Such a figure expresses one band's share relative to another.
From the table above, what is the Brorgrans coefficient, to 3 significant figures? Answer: 102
